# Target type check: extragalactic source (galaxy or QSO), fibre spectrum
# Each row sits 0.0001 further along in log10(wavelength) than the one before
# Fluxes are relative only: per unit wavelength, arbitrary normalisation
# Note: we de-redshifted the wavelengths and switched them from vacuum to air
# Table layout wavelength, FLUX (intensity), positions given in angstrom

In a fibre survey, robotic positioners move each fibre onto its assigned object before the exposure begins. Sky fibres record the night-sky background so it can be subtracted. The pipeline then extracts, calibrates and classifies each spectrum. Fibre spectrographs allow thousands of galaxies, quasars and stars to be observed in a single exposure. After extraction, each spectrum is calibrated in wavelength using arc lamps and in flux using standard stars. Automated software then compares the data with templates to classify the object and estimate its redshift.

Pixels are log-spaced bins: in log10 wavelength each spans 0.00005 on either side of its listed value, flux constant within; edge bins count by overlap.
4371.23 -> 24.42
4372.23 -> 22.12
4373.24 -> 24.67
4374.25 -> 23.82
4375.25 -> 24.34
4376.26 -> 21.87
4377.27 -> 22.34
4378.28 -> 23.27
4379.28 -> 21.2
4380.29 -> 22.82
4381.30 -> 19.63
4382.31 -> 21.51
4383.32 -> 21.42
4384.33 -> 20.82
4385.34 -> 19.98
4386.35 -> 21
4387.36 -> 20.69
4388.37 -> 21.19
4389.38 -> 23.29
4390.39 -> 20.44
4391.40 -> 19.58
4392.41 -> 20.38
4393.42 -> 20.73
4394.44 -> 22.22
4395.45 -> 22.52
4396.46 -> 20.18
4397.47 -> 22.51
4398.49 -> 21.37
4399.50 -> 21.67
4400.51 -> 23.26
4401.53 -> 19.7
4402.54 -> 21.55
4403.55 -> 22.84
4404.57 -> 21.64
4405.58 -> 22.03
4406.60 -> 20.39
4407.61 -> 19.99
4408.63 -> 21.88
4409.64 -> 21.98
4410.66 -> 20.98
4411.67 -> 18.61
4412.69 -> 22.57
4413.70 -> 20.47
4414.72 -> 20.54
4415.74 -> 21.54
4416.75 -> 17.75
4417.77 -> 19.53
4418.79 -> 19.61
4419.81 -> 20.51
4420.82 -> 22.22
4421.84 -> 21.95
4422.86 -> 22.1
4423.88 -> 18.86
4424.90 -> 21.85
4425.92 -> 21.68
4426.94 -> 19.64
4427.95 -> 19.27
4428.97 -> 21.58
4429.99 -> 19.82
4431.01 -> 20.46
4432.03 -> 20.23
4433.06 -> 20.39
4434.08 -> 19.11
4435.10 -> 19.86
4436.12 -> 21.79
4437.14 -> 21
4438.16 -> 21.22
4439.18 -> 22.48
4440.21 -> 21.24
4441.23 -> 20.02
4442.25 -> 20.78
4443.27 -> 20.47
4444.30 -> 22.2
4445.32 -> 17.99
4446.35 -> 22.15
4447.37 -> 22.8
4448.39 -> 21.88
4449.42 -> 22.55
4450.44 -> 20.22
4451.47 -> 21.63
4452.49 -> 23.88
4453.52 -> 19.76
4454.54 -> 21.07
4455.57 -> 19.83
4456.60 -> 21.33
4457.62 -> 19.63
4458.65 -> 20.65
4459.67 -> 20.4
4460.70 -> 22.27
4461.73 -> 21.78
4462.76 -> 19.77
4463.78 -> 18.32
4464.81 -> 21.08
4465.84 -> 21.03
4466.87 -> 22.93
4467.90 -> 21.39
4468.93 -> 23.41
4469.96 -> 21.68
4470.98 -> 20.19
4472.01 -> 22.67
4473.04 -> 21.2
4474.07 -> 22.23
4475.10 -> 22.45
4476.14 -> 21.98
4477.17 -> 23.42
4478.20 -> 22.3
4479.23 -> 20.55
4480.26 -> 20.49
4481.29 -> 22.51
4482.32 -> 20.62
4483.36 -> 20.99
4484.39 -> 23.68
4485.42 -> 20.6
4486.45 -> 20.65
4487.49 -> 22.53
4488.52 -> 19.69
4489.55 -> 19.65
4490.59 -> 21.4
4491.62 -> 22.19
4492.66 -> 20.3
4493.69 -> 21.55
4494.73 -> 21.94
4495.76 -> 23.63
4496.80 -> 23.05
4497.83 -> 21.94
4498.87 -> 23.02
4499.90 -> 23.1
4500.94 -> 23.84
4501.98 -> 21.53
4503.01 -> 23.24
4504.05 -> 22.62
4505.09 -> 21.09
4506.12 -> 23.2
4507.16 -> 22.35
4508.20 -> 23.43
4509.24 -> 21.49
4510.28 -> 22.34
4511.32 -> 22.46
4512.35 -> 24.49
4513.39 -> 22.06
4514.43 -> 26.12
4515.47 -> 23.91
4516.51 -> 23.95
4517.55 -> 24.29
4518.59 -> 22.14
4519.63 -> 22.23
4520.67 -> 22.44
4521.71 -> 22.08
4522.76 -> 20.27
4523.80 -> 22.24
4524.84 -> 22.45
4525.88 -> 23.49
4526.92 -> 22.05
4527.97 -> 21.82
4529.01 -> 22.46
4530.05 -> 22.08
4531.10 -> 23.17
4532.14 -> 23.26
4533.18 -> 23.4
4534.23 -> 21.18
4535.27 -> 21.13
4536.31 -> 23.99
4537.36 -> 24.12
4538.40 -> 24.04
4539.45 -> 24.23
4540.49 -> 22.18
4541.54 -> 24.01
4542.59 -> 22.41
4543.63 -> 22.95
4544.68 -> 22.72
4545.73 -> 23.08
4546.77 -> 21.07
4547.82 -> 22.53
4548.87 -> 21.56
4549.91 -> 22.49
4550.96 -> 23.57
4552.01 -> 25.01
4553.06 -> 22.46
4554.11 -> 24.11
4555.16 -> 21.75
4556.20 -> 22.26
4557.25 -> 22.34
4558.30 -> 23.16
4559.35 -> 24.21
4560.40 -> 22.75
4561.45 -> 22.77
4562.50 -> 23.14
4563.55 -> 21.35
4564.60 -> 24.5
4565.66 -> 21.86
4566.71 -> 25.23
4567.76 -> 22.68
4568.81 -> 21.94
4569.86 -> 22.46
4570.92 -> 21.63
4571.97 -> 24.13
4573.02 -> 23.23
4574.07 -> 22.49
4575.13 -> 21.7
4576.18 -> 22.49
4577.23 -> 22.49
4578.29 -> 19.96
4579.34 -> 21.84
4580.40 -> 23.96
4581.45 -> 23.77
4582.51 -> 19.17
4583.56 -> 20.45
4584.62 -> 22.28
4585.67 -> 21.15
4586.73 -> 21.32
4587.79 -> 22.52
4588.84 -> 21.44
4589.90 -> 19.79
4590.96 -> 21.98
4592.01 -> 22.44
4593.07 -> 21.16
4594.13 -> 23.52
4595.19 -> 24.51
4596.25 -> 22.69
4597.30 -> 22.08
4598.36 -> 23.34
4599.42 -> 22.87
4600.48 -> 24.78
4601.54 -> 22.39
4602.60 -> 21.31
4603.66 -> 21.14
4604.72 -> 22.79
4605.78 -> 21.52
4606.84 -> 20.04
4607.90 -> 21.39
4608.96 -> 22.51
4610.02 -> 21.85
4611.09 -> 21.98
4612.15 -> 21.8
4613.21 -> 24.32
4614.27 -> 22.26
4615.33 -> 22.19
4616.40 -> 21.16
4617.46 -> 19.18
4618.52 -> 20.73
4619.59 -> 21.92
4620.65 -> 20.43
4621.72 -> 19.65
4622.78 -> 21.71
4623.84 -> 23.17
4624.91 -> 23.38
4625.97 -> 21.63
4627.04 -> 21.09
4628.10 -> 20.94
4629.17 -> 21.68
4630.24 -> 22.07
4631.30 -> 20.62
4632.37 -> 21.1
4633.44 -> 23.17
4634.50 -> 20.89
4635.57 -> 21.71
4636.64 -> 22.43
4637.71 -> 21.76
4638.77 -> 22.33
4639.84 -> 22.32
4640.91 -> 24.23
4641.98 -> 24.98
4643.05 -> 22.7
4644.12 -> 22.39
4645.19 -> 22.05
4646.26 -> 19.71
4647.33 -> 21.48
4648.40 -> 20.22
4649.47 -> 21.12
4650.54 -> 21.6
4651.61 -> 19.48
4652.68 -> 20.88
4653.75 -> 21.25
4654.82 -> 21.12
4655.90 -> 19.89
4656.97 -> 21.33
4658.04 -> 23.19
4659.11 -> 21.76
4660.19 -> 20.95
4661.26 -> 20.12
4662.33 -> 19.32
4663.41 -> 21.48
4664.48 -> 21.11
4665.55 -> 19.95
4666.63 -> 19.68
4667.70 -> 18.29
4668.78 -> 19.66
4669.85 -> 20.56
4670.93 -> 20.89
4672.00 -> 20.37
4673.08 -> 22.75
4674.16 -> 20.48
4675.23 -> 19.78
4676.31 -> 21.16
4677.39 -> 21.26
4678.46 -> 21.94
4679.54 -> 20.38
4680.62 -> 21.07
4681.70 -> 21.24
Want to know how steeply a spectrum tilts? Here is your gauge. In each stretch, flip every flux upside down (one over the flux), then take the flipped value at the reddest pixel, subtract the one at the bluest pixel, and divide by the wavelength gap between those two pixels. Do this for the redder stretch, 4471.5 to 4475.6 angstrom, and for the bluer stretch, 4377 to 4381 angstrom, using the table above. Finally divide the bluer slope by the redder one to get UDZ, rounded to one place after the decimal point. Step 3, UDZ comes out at -2.2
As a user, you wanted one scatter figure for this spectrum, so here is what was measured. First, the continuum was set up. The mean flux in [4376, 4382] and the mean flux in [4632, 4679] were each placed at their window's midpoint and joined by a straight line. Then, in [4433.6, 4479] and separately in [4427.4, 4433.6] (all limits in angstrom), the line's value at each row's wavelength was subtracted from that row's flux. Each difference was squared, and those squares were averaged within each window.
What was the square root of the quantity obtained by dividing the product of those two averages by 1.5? 1.8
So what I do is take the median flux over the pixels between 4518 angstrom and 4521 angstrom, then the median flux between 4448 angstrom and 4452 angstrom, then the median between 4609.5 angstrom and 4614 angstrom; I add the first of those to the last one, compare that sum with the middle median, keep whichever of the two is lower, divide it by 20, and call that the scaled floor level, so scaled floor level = 1.09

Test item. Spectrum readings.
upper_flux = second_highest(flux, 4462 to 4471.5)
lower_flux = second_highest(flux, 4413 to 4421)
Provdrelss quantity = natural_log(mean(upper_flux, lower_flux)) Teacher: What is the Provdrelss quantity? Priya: 3.10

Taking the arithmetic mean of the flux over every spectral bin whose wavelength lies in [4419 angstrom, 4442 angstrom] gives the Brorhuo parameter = 20.8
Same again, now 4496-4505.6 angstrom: 22.6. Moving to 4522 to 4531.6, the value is 22.2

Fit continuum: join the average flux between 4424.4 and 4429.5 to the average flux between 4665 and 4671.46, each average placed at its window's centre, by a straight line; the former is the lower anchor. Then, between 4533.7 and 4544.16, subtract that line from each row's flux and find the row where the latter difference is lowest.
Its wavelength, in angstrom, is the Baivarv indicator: 4535.27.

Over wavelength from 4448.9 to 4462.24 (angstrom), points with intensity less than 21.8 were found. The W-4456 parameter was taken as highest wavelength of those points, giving 4461.73 angstrom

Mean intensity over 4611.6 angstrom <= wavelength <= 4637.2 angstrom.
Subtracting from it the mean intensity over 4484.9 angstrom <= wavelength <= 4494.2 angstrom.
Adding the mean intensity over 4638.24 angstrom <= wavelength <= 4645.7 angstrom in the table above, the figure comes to 23.7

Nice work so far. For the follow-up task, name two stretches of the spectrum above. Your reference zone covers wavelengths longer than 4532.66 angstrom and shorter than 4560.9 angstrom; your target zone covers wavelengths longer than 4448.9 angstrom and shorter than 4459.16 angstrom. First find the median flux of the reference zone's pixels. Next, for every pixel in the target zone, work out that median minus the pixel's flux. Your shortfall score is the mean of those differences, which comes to 1.7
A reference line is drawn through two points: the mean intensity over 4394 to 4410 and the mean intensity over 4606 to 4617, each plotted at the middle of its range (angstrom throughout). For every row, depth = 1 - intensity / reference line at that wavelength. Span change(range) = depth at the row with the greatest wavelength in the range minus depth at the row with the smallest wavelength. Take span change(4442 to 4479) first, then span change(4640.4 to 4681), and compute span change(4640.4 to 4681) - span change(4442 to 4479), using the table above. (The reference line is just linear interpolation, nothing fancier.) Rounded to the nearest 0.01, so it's 0.21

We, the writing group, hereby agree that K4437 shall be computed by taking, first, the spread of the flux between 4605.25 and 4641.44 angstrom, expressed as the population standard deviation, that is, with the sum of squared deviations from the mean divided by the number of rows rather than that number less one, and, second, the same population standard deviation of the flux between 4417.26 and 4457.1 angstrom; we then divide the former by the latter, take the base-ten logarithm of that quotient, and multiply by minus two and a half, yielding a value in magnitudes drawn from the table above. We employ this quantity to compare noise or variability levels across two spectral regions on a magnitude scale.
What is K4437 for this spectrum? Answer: 0.1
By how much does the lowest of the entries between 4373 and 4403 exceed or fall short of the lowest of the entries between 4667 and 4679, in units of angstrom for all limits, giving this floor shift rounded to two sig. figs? 1.3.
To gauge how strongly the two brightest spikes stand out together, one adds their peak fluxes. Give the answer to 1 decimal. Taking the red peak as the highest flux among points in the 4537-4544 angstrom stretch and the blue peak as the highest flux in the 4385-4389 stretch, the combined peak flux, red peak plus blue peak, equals 45.4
